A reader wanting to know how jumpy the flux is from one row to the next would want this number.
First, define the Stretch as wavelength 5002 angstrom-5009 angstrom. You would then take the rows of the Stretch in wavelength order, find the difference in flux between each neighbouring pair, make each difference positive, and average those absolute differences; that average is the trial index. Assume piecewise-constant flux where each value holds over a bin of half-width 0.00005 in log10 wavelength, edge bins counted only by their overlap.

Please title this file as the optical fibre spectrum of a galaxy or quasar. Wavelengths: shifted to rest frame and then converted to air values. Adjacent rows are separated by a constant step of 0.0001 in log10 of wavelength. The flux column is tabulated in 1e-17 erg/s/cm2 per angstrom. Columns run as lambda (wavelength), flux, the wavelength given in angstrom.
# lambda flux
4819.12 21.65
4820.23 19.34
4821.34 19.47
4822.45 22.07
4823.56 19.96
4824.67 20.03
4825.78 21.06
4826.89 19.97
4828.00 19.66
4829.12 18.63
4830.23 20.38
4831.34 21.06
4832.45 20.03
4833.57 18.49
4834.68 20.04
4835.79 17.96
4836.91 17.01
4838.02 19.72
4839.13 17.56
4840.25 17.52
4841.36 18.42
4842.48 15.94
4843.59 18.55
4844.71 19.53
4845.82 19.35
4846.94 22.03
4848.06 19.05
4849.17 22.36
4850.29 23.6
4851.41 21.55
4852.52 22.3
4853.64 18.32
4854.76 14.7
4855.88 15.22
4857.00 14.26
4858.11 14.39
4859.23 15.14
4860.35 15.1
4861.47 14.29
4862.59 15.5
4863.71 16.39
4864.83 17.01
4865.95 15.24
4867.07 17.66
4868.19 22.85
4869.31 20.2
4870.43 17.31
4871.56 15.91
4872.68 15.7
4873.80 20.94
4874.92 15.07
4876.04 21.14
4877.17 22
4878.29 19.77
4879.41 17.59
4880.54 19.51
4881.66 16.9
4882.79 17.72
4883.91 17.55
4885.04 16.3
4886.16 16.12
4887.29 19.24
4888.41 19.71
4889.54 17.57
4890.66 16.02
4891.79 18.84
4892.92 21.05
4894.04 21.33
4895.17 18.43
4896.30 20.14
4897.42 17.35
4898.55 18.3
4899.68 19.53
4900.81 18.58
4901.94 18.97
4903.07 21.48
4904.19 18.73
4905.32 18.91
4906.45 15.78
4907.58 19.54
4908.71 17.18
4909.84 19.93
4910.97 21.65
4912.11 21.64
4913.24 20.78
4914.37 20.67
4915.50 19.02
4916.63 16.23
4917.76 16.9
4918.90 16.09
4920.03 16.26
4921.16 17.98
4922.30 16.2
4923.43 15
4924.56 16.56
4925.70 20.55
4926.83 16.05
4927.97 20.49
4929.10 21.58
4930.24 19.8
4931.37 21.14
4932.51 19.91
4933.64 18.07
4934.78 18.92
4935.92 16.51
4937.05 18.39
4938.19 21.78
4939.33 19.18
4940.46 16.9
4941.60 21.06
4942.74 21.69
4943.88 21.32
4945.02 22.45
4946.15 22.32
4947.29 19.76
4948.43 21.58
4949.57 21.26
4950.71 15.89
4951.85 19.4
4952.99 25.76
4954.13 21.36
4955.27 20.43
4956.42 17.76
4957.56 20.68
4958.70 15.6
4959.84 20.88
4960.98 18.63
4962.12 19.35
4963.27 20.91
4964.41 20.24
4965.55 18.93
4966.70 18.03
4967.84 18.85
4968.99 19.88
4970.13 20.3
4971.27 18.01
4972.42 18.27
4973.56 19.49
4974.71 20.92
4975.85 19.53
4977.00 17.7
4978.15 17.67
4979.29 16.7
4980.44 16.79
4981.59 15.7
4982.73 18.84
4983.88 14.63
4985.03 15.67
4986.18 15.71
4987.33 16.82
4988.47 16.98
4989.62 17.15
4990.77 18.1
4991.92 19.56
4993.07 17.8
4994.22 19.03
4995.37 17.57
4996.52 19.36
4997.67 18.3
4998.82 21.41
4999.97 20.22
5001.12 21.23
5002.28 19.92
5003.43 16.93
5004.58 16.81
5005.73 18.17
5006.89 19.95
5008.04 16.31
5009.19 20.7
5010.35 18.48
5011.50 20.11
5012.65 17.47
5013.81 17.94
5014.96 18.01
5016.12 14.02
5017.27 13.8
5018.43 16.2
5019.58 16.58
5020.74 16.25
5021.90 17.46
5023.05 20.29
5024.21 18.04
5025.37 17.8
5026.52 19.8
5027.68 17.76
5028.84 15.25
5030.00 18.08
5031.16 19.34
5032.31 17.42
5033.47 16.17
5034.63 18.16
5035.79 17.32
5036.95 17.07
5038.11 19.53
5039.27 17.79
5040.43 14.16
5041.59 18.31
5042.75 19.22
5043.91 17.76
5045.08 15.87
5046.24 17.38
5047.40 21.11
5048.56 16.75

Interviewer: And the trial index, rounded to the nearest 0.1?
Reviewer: 2.0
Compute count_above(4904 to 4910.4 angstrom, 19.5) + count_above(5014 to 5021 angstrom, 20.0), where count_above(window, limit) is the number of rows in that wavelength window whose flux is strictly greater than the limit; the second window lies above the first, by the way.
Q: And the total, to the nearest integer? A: 2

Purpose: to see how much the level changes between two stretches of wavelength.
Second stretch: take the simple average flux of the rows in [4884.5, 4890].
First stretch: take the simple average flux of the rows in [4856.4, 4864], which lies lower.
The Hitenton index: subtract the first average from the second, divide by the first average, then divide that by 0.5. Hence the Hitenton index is 0.4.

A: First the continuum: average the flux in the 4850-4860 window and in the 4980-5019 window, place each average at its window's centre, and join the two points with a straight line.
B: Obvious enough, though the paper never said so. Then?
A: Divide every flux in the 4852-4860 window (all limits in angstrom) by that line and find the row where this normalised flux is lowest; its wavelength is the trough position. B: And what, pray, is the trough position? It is 4857.00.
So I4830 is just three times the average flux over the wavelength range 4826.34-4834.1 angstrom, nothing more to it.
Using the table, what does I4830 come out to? 59.2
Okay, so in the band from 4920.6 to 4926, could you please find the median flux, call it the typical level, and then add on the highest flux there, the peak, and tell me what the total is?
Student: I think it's 37.1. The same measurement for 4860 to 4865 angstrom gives 32.5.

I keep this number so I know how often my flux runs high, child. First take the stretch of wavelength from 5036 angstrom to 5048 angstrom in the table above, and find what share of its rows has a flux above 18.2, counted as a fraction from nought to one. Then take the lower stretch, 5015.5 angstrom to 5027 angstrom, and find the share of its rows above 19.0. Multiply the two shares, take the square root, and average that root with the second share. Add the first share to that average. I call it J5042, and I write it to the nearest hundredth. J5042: 0.64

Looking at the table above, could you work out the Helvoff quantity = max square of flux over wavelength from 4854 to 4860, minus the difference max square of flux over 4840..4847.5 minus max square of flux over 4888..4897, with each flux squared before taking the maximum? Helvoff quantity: 201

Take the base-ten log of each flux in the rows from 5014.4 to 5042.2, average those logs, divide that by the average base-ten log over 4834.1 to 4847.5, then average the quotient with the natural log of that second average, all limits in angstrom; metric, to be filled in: 0.606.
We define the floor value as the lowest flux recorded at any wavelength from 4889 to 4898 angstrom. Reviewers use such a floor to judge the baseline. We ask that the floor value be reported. 16.02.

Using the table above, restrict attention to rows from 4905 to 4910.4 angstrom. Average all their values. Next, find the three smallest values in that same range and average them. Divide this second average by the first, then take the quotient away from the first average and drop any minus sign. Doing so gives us 17.3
